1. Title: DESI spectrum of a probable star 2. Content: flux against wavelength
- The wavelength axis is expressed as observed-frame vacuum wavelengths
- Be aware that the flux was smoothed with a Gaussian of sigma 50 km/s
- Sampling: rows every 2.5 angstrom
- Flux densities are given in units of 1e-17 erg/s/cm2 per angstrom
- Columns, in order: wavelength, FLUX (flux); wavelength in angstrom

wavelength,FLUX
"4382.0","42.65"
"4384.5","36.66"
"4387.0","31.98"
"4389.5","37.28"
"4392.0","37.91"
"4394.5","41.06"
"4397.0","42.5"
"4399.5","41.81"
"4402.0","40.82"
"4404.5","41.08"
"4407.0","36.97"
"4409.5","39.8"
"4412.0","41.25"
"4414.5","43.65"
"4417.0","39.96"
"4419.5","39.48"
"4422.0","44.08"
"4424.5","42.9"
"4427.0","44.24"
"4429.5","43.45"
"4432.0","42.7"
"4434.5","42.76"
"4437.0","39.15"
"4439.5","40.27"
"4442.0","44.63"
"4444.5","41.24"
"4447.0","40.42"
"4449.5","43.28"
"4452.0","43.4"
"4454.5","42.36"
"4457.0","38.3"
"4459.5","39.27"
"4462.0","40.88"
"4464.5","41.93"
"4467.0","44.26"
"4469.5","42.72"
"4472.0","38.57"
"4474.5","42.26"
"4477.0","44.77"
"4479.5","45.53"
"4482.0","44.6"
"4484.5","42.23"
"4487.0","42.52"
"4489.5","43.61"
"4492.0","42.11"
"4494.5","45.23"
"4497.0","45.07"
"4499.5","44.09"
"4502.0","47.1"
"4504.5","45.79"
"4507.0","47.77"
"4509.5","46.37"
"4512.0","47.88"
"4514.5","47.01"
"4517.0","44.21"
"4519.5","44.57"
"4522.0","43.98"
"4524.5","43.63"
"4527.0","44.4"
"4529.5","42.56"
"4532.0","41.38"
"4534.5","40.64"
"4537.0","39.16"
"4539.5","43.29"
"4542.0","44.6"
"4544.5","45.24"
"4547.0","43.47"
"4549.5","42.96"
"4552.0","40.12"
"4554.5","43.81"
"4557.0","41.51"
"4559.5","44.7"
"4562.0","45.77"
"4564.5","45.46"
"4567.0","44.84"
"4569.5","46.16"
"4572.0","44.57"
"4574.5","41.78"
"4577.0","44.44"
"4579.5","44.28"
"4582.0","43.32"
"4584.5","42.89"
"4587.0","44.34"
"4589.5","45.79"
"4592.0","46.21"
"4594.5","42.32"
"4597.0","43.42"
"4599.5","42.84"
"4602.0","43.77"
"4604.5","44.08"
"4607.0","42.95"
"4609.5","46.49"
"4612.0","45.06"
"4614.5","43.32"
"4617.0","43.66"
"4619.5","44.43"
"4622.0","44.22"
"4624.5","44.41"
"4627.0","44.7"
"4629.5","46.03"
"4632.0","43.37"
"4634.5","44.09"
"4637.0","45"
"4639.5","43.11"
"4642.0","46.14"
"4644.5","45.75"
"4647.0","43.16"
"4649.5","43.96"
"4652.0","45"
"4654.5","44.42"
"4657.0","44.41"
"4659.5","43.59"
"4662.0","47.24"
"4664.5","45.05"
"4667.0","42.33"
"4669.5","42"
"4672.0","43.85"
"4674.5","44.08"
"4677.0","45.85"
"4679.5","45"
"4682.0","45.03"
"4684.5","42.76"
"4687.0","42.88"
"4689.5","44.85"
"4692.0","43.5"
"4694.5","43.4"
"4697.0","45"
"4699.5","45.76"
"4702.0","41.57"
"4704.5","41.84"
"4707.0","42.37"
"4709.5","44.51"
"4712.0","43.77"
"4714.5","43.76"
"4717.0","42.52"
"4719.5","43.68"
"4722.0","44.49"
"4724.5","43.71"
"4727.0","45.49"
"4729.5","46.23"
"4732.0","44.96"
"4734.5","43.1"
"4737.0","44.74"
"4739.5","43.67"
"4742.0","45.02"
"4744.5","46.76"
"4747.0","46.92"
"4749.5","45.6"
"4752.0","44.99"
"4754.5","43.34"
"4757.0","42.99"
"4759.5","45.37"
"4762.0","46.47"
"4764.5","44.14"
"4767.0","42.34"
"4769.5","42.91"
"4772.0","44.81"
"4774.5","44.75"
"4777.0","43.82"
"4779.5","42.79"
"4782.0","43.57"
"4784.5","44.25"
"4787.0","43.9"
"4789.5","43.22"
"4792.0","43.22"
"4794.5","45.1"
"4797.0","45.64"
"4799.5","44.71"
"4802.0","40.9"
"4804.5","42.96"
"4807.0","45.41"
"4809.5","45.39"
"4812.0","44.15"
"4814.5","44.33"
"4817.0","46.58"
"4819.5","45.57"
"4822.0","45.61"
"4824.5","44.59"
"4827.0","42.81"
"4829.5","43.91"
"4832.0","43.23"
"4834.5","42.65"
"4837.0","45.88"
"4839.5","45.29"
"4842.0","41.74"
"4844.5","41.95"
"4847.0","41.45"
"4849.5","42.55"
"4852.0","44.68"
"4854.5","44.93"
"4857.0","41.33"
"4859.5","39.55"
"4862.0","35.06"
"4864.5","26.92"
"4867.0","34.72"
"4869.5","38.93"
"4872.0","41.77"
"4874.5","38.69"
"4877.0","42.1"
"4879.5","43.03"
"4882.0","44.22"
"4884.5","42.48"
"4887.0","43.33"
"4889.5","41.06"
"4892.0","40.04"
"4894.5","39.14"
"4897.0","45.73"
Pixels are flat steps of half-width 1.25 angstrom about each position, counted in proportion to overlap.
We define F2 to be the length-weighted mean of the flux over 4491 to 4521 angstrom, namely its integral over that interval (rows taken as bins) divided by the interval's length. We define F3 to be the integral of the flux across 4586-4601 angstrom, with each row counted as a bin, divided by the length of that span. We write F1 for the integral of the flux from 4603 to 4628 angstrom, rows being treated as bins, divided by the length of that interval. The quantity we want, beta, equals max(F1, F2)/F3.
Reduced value 1.033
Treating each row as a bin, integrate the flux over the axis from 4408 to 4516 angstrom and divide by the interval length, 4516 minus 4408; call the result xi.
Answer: 43.0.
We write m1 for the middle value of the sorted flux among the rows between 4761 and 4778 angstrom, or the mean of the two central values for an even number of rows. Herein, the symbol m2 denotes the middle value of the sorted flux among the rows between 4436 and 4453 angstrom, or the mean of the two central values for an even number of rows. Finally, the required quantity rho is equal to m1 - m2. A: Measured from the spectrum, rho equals 2.9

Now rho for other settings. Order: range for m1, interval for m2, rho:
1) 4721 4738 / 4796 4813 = 0.0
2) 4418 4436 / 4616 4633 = -1.5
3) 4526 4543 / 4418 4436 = -0.3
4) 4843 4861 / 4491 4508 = -3.3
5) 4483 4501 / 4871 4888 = 1.1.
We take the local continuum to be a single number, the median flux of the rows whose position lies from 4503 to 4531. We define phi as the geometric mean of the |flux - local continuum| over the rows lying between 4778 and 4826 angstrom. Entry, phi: 0.7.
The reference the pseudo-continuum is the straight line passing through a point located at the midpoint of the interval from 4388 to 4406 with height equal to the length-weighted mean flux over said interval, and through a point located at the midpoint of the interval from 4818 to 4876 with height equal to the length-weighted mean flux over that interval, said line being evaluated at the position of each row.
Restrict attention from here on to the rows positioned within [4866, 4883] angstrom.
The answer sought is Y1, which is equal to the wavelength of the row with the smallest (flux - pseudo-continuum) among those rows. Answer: 4867.0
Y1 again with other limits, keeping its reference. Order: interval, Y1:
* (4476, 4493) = 4492.0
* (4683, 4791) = 4702.0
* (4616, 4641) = 4639.5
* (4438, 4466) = 4457.0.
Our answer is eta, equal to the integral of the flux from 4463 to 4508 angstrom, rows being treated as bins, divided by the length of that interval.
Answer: 43.9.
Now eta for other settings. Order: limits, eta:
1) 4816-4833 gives 44.6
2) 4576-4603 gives 44.0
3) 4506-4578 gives 44.0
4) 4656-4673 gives 44.1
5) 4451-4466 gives 41.0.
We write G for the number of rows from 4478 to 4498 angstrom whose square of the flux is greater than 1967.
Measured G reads 4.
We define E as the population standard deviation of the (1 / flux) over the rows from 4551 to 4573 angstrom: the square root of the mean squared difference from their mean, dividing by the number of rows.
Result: 0.0010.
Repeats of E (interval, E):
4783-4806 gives 0.0007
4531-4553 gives 0.0011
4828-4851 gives 0.0008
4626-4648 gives 0.0006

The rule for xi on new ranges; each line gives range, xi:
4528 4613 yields 43.7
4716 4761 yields 44.7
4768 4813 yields 44.0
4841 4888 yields 40.5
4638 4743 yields 44.1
